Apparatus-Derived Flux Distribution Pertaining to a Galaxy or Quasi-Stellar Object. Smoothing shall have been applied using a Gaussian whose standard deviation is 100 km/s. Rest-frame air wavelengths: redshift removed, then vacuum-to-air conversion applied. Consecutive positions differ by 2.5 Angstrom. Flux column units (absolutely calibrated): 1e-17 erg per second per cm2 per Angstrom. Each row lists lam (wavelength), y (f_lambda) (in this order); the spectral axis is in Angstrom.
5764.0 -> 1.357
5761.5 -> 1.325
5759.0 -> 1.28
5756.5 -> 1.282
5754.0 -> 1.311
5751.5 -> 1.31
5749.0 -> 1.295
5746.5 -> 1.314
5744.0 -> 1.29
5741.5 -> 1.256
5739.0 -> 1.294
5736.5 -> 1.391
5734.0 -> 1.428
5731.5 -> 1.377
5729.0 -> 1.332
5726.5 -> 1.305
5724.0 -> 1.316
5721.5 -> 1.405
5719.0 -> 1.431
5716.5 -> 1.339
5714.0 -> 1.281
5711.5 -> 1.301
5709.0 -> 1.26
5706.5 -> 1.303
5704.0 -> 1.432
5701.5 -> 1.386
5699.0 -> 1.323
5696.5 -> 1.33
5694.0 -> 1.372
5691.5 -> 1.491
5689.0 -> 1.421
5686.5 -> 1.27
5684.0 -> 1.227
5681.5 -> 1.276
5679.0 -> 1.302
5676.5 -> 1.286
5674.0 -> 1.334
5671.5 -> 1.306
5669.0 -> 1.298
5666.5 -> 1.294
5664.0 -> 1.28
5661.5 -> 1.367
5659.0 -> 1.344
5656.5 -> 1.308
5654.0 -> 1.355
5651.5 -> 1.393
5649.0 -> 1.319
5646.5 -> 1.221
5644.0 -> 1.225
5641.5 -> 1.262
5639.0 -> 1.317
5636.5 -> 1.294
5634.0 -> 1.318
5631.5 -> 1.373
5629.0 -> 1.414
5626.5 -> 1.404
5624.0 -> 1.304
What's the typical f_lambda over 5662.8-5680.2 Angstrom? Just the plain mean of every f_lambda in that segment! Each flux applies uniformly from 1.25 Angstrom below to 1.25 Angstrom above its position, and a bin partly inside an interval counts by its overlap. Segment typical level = 1.30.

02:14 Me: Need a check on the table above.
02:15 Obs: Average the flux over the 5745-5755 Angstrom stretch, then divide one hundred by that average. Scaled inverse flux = 76.5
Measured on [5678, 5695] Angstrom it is 74.8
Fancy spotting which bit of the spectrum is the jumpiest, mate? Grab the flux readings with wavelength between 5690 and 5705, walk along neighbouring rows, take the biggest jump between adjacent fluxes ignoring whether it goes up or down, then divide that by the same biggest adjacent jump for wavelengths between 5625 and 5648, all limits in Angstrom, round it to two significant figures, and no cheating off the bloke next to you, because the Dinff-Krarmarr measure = 2.2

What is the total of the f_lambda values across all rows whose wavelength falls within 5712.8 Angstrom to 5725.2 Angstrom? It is 6.77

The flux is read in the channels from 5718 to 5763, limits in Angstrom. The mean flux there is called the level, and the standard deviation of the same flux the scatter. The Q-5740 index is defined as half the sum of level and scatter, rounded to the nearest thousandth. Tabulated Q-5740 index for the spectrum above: 0.691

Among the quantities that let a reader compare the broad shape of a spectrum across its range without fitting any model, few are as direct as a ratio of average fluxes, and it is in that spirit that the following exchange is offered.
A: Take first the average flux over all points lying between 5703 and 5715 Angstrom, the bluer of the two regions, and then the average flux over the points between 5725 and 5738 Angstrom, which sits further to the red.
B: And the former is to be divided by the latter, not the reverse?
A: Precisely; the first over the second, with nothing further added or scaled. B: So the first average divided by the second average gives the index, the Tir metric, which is 0.96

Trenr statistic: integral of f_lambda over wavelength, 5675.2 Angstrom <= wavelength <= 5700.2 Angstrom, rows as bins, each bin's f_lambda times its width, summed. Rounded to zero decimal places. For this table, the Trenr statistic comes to 33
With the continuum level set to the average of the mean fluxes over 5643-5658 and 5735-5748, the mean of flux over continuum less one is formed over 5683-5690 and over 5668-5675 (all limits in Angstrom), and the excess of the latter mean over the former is 0.01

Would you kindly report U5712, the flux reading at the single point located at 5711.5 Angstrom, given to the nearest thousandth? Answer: 1.301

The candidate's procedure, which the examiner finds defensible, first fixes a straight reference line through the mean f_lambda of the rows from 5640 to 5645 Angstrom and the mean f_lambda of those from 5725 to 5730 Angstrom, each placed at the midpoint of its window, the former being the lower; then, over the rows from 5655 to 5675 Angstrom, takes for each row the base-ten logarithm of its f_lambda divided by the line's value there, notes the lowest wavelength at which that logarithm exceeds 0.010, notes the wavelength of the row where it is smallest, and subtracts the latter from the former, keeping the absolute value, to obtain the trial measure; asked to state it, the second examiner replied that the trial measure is 7.5 Angstrom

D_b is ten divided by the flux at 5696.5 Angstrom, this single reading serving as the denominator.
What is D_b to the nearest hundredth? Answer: 7.52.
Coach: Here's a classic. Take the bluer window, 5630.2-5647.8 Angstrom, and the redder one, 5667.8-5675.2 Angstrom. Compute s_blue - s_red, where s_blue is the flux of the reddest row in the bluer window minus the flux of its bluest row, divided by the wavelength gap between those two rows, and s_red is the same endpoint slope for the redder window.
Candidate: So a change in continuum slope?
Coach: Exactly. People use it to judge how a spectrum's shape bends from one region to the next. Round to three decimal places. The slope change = -0.017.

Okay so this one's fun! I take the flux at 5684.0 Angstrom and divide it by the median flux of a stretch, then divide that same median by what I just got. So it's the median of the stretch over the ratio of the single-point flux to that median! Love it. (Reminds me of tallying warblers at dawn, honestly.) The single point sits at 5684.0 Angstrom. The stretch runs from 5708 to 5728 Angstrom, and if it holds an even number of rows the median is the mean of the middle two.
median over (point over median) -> 1.40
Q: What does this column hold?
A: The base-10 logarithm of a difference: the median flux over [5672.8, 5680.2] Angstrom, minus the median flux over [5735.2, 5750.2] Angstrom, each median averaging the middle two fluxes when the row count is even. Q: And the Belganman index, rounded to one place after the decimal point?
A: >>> -2.1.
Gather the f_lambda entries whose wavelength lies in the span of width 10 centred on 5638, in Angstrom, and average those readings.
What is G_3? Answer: 1.30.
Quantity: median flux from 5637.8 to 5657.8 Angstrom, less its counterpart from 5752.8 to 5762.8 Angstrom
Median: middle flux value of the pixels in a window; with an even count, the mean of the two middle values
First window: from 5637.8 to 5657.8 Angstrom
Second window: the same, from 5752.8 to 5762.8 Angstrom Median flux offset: 0.02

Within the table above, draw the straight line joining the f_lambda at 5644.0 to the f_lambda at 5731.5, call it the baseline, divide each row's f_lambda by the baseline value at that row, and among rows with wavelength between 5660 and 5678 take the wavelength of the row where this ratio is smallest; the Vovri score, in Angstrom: 5676.5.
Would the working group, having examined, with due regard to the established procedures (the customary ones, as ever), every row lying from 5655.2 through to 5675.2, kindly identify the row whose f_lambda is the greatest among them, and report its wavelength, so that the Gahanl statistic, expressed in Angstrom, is 5661.5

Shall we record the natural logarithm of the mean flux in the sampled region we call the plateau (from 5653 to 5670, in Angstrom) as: 0.28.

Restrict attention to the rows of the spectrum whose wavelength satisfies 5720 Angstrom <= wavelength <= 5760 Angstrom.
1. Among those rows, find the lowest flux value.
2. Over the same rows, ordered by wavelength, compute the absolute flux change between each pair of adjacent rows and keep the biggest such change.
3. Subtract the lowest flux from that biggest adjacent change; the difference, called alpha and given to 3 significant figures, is -1.16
